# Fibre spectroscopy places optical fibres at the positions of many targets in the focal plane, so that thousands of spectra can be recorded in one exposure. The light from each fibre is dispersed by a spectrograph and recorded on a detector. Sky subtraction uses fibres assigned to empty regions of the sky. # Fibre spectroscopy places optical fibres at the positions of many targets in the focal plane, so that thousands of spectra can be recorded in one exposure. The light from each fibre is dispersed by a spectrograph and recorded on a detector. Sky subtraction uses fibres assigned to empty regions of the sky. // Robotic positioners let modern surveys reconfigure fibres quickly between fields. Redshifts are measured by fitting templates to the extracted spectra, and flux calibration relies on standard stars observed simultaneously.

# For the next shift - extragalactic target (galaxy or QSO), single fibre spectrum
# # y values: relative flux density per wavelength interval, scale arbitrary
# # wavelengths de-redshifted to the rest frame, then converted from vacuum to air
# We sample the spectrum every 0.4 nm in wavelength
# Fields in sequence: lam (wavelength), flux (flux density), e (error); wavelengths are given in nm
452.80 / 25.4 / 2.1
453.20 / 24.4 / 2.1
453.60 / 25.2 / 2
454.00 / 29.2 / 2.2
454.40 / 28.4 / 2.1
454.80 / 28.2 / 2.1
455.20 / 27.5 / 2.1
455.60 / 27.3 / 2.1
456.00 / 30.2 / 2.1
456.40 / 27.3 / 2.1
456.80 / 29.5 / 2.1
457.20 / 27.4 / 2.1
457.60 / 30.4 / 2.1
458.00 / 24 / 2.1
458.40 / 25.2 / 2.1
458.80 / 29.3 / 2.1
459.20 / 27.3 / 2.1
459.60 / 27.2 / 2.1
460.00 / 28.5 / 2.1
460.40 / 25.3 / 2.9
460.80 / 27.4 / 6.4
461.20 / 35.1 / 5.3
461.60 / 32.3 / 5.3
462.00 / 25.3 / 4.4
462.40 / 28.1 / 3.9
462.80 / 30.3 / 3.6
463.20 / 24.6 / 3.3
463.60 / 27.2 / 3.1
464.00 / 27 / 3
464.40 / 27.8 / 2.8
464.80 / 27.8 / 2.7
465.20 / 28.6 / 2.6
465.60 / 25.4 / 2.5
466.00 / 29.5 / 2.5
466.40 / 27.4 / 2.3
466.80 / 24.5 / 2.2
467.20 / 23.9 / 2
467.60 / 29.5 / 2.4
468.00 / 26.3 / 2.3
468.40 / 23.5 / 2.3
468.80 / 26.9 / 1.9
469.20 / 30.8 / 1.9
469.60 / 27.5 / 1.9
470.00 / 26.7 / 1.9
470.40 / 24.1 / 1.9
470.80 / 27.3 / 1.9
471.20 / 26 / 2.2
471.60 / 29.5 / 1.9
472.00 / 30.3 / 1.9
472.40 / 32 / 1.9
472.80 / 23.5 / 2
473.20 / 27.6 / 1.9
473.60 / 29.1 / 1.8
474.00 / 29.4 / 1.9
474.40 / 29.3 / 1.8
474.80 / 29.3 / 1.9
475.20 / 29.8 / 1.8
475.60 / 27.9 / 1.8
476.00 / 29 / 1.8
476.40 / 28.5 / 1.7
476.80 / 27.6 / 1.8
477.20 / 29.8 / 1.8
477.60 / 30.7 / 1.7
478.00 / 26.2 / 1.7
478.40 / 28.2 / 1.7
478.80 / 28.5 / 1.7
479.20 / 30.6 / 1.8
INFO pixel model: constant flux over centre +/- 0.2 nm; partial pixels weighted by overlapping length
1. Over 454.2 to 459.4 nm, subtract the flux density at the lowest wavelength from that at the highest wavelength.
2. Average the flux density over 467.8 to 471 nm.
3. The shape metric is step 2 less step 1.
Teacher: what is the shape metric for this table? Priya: 27.7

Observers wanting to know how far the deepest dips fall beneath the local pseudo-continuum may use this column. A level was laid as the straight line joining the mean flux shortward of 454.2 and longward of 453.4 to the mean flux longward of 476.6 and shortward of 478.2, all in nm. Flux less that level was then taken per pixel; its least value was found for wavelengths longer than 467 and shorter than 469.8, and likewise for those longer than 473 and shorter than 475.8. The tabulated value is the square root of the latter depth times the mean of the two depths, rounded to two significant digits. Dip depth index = 1.4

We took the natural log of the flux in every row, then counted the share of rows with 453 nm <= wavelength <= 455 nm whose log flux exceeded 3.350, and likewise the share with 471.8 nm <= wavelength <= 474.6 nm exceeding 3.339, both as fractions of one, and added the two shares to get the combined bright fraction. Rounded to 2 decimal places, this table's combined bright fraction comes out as 0.91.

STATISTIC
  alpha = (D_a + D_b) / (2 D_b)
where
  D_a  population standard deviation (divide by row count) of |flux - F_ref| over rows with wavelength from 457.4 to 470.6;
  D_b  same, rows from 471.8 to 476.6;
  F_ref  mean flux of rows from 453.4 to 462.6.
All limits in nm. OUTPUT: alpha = 1.11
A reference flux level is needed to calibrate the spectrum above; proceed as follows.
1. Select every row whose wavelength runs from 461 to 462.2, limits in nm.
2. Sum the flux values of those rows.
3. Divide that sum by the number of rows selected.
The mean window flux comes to 30.9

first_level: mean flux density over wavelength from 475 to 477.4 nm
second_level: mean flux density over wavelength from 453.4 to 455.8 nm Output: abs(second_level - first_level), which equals 1.1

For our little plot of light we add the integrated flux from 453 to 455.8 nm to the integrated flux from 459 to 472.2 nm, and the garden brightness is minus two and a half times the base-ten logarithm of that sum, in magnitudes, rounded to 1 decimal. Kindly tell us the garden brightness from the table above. -6.6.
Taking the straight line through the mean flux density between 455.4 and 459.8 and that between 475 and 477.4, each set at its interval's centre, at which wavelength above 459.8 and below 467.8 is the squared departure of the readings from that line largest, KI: 461.20 nm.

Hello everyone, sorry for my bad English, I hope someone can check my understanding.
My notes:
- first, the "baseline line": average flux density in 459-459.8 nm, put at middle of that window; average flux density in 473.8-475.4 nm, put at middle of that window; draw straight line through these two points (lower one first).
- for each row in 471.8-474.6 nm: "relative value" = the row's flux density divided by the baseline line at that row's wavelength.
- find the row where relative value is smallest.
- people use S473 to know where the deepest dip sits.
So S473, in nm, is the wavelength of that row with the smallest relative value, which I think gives 472.80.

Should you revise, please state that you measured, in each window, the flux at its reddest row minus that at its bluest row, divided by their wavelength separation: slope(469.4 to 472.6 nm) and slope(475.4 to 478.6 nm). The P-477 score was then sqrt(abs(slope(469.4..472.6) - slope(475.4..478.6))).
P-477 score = 1.2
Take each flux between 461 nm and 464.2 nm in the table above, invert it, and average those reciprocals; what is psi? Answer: 0.0353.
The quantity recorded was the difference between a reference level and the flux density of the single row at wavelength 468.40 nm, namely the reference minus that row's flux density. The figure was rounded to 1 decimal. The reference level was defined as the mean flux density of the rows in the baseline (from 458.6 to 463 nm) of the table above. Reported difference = 5.2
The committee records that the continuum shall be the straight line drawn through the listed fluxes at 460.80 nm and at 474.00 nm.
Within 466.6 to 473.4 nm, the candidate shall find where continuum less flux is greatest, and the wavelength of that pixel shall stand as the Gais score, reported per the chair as 472.80 nm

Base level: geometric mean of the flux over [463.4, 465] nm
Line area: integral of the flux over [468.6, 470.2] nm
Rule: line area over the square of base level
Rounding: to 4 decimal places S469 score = 0.0594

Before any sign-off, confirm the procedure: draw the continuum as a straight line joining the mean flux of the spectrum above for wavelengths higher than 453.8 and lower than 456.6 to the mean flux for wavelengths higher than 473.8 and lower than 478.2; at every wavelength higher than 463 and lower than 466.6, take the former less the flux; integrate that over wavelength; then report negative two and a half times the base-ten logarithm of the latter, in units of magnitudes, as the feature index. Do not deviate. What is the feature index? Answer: -1.7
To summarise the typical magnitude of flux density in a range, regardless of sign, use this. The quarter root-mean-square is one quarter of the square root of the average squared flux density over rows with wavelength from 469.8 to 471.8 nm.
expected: 6.7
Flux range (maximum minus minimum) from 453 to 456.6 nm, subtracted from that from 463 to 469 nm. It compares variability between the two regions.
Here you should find 0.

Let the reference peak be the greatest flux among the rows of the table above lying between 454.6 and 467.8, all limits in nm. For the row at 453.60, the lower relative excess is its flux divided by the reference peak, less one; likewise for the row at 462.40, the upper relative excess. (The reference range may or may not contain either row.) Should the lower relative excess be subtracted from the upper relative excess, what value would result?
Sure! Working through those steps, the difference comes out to 0.08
